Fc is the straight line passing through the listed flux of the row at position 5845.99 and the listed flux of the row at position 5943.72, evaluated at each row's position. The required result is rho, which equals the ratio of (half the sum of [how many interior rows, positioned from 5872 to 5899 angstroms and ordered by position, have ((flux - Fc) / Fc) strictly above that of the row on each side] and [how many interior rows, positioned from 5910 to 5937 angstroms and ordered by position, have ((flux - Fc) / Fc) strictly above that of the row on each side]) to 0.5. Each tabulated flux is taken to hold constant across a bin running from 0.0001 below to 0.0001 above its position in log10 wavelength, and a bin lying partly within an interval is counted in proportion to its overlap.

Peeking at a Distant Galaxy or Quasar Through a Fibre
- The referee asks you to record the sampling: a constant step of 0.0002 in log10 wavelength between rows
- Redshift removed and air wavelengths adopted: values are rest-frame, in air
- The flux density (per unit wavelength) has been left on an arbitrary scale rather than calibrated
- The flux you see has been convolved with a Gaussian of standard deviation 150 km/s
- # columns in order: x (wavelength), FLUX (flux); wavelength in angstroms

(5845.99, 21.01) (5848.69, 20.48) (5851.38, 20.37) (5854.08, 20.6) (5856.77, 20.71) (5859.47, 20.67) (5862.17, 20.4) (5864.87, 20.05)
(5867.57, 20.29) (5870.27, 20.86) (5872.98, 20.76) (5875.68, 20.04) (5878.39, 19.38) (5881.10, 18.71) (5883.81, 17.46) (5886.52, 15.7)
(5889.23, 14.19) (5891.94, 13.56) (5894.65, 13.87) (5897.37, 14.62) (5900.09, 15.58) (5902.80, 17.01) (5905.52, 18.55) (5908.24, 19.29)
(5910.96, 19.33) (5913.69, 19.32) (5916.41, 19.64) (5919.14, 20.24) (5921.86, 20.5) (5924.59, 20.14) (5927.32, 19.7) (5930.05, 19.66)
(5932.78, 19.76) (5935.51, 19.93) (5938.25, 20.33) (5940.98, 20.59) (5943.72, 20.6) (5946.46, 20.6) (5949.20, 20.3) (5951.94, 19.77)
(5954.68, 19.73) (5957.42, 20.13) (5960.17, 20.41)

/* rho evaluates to 1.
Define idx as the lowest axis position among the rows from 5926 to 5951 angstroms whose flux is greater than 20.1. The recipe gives 5938.25 angstroms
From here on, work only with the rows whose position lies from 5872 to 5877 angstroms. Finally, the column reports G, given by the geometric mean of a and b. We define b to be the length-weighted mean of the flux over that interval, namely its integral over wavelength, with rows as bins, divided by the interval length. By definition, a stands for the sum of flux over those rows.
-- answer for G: 28.8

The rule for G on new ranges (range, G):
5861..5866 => 28.6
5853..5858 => 29.2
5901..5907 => 25.1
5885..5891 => 21.1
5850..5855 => 29.0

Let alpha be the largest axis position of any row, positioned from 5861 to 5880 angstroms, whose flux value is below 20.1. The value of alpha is 5878.39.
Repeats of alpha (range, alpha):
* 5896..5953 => 5951.94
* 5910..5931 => 5930.05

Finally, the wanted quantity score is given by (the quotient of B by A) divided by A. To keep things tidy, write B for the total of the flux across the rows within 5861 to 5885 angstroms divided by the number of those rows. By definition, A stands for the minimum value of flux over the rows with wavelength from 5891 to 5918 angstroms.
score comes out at 0.108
